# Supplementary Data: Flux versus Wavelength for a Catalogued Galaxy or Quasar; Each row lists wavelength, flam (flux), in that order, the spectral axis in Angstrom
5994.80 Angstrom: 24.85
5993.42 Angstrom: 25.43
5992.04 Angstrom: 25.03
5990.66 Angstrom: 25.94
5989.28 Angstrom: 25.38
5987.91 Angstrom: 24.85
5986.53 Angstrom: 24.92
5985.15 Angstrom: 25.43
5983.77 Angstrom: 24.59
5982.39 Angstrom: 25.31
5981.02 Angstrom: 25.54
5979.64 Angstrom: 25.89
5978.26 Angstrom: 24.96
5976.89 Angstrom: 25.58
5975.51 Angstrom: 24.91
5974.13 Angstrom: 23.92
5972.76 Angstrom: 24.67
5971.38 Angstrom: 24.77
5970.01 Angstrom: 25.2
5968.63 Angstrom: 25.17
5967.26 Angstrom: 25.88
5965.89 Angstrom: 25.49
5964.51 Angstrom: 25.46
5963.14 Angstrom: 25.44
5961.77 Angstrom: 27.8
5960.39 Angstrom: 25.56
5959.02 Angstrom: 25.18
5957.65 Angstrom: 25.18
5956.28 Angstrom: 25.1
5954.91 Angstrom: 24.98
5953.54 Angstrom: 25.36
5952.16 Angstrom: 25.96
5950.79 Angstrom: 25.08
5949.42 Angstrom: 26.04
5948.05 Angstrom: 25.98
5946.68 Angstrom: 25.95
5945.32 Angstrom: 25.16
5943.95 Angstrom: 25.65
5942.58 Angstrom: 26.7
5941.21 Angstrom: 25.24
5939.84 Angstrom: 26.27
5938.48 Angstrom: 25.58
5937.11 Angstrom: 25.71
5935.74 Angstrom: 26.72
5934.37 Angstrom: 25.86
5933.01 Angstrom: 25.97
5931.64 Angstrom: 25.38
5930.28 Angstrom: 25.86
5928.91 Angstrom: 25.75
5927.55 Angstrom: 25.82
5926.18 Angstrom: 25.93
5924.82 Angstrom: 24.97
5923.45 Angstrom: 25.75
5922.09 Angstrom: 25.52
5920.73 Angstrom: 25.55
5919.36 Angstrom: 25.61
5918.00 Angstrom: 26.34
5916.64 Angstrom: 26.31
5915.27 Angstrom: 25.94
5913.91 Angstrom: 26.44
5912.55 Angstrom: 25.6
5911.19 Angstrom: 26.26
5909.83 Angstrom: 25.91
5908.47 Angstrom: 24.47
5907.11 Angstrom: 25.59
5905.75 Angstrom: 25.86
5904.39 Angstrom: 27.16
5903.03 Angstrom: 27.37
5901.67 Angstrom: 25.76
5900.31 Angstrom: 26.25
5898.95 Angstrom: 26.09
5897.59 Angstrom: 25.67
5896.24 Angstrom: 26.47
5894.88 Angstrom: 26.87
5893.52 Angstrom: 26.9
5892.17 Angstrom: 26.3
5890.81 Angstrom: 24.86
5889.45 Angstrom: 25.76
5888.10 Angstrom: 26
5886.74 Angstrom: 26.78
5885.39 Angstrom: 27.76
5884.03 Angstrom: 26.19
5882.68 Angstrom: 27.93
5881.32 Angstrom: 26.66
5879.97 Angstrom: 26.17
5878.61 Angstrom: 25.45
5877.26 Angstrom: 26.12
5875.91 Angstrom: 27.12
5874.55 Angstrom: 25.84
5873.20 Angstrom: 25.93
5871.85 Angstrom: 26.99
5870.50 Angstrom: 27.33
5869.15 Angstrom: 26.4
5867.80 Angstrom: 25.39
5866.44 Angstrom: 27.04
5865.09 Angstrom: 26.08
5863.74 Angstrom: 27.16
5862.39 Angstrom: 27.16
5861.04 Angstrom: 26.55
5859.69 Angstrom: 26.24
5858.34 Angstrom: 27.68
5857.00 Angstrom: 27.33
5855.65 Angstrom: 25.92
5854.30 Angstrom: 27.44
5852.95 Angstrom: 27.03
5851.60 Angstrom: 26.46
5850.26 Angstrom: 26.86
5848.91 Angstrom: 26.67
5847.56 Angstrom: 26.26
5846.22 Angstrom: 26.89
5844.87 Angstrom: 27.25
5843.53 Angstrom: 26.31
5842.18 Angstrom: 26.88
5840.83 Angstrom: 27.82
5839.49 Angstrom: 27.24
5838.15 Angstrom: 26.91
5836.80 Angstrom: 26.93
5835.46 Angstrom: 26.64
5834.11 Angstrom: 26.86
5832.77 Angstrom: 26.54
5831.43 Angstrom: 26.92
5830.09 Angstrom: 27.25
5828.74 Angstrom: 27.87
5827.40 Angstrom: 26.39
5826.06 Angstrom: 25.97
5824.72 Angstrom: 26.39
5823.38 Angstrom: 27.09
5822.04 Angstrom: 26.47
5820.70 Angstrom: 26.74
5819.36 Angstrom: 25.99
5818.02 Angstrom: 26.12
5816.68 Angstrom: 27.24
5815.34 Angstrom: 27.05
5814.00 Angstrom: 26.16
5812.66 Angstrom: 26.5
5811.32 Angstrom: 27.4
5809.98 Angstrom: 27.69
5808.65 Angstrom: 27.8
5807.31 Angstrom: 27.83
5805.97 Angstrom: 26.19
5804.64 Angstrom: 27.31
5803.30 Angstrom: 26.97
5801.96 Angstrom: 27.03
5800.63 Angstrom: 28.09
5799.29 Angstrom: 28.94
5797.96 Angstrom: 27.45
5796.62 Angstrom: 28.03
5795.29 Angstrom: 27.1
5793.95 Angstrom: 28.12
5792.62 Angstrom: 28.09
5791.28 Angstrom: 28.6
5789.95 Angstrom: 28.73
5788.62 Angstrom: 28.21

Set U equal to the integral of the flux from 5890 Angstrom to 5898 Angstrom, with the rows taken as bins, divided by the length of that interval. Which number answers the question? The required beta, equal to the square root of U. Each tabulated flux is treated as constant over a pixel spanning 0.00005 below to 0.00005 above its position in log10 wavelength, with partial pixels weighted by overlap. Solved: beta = 5.12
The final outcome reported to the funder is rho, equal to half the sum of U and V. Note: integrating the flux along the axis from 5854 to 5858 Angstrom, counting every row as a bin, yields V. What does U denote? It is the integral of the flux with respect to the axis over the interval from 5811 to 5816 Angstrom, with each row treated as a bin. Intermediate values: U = 134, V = 108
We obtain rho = 121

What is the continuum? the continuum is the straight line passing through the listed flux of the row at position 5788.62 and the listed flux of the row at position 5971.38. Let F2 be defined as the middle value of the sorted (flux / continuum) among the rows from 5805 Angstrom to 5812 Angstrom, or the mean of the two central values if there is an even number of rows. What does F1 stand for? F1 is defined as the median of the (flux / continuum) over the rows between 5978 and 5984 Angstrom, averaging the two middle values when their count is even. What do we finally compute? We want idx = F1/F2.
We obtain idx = 1.03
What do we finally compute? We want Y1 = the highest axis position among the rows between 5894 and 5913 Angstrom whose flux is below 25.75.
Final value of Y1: 5912.55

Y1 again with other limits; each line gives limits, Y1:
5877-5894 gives 5890.81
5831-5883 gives 5878.61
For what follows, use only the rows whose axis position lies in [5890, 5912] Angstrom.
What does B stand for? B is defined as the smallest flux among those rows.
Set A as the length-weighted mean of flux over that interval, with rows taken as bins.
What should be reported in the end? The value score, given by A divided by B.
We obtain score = 1.07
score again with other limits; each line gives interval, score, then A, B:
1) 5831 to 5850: 1.02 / 26.9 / 26.26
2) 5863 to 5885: 1.04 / 26.5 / 25.39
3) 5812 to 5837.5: 1.03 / 26.7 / 25.97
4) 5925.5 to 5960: 1.03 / 25.7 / 24.98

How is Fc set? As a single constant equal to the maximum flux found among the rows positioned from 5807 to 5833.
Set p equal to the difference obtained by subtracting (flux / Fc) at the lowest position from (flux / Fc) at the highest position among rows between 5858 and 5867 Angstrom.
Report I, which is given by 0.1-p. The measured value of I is 0.12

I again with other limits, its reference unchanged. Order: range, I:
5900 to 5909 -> 0.16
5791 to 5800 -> 0.09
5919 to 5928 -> 0.09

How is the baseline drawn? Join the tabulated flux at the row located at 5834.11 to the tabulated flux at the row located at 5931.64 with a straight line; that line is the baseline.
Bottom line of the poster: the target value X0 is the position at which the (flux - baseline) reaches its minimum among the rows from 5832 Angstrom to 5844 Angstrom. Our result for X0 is 5843.53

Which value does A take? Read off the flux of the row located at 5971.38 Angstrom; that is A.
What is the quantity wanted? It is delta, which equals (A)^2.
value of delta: 614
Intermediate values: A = 24.77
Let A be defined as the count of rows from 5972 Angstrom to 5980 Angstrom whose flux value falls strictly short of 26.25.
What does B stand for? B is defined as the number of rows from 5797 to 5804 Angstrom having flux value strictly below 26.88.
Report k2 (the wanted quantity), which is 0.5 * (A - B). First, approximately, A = 6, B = 0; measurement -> 3.0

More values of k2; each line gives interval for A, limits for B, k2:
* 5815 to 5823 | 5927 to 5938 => -3.0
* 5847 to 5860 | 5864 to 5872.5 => -0.5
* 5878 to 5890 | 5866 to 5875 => 0.5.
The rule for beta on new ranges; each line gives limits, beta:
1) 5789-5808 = 5.27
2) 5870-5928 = 5.12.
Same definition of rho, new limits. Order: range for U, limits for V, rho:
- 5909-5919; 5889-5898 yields 248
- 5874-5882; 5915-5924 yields 221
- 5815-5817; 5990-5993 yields 65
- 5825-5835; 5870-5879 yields 253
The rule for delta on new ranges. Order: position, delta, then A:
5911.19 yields 690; 26.26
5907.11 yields 655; 25.59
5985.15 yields 647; 25.43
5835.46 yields 710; 26.64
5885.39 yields 771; 27.76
